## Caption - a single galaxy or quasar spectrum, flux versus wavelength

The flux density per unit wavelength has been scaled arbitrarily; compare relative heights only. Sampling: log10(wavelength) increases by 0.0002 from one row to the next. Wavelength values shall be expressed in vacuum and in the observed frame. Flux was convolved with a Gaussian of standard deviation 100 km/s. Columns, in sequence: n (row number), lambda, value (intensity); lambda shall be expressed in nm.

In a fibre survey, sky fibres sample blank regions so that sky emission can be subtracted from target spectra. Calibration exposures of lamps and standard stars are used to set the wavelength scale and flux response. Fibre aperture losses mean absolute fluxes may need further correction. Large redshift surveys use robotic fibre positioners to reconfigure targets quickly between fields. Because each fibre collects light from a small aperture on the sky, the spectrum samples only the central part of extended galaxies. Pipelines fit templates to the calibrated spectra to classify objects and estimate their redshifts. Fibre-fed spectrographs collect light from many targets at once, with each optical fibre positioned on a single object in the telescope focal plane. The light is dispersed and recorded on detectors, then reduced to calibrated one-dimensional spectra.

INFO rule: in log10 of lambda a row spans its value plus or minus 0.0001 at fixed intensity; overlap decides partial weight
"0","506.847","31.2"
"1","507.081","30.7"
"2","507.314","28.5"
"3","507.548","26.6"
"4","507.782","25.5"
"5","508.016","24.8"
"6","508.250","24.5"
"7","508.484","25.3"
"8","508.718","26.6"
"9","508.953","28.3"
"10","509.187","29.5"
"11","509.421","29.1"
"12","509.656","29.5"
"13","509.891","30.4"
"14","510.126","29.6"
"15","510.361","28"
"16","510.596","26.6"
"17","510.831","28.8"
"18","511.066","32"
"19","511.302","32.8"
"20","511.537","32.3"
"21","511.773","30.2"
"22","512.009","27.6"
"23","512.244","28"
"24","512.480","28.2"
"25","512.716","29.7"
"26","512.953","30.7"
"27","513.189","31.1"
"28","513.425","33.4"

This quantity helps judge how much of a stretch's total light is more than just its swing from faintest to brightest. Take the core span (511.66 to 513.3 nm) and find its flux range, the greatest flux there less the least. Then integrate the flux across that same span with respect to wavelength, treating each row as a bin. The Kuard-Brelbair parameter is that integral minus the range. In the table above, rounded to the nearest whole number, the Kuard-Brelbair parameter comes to 45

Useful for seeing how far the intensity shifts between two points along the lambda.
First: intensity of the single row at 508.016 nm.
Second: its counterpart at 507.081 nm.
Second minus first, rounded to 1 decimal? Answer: 5.9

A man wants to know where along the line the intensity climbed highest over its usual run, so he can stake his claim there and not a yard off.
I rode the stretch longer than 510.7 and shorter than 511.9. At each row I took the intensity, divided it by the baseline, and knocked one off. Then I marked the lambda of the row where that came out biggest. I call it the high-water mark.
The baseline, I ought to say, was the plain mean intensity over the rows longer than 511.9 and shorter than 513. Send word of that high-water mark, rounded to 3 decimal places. 511.302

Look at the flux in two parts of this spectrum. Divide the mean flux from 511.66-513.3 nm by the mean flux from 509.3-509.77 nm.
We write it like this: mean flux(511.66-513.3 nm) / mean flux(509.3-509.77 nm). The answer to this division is 1.00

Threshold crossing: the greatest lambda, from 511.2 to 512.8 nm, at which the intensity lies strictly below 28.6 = 512.480 nm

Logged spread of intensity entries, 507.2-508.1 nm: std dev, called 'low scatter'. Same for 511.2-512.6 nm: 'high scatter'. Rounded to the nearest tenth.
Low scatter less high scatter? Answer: -0.7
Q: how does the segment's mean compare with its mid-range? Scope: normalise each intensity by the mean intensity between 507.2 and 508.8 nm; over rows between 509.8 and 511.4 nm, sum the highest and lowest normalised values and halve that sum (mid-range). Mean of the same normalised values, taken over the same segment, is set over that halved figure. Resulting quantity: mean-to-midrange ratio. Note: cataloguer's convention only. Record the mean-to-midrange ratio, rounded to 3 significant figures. 1.00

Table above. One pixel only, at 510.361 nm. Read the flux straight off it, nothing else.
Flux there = 28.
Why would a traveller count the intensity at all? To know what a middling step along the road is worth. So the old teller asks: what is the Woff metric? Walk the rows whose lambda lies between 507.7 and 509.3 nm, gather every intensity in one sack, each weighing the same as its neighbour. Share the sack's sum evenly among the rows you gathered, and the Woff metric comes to 26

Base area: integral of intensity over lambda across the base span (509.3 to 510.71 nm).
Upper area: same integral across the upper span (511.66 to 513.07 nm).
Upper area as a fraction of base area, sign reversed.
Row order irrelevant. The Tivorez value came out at -1.01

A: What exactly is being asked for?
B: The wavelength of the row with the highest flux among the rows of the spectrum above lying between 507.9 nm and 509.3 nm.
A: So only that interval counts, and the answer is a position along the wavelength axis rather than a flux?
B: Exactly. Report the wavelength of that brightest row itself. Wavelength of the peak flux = 509.187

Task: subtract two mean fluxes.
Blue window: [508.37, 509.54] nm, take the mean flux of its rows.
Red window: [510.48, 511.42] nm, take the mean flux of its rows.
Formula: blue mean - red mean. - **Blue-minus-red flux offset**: -2.3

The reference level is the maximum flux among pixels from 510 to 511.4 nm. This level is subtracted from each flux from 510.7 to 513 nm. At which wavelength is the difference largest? 511.302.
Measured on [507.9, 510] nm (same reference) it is 509.891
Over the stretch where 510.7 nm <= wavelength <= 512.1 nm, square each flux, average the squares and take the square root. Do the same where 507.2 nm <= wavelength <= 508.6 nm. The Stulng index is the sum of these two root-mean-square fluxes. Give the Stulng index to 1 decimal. 56.6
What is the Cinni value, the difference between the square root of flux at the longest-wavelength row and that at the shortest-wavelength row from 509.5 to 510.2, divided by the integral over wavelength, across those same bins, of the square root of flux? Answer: 0.00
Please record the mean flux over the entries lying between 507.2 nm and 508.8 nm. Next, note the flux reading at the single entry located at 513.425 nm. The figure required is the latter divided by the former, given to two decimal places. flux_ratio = 1.29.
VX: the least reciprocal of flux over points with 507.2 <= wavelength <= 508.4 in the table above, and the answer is 0.035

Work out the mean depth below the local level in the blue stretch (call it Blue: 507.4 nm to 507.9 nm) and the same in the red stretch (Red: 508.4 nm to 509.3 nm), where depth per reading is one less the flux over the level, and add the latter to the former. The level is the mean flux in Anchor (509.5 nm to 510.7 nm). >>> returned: 0.14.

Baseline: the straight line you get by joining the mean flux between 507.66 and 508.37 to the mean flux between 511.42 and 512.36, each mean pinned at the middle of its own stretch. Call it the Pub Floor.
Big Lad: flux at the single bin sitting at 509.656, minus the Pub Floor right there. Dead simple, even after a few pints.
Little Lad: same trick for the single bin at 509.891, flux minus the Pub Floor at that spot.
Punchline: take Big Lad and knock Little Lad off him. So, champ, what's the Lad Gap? -0.6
